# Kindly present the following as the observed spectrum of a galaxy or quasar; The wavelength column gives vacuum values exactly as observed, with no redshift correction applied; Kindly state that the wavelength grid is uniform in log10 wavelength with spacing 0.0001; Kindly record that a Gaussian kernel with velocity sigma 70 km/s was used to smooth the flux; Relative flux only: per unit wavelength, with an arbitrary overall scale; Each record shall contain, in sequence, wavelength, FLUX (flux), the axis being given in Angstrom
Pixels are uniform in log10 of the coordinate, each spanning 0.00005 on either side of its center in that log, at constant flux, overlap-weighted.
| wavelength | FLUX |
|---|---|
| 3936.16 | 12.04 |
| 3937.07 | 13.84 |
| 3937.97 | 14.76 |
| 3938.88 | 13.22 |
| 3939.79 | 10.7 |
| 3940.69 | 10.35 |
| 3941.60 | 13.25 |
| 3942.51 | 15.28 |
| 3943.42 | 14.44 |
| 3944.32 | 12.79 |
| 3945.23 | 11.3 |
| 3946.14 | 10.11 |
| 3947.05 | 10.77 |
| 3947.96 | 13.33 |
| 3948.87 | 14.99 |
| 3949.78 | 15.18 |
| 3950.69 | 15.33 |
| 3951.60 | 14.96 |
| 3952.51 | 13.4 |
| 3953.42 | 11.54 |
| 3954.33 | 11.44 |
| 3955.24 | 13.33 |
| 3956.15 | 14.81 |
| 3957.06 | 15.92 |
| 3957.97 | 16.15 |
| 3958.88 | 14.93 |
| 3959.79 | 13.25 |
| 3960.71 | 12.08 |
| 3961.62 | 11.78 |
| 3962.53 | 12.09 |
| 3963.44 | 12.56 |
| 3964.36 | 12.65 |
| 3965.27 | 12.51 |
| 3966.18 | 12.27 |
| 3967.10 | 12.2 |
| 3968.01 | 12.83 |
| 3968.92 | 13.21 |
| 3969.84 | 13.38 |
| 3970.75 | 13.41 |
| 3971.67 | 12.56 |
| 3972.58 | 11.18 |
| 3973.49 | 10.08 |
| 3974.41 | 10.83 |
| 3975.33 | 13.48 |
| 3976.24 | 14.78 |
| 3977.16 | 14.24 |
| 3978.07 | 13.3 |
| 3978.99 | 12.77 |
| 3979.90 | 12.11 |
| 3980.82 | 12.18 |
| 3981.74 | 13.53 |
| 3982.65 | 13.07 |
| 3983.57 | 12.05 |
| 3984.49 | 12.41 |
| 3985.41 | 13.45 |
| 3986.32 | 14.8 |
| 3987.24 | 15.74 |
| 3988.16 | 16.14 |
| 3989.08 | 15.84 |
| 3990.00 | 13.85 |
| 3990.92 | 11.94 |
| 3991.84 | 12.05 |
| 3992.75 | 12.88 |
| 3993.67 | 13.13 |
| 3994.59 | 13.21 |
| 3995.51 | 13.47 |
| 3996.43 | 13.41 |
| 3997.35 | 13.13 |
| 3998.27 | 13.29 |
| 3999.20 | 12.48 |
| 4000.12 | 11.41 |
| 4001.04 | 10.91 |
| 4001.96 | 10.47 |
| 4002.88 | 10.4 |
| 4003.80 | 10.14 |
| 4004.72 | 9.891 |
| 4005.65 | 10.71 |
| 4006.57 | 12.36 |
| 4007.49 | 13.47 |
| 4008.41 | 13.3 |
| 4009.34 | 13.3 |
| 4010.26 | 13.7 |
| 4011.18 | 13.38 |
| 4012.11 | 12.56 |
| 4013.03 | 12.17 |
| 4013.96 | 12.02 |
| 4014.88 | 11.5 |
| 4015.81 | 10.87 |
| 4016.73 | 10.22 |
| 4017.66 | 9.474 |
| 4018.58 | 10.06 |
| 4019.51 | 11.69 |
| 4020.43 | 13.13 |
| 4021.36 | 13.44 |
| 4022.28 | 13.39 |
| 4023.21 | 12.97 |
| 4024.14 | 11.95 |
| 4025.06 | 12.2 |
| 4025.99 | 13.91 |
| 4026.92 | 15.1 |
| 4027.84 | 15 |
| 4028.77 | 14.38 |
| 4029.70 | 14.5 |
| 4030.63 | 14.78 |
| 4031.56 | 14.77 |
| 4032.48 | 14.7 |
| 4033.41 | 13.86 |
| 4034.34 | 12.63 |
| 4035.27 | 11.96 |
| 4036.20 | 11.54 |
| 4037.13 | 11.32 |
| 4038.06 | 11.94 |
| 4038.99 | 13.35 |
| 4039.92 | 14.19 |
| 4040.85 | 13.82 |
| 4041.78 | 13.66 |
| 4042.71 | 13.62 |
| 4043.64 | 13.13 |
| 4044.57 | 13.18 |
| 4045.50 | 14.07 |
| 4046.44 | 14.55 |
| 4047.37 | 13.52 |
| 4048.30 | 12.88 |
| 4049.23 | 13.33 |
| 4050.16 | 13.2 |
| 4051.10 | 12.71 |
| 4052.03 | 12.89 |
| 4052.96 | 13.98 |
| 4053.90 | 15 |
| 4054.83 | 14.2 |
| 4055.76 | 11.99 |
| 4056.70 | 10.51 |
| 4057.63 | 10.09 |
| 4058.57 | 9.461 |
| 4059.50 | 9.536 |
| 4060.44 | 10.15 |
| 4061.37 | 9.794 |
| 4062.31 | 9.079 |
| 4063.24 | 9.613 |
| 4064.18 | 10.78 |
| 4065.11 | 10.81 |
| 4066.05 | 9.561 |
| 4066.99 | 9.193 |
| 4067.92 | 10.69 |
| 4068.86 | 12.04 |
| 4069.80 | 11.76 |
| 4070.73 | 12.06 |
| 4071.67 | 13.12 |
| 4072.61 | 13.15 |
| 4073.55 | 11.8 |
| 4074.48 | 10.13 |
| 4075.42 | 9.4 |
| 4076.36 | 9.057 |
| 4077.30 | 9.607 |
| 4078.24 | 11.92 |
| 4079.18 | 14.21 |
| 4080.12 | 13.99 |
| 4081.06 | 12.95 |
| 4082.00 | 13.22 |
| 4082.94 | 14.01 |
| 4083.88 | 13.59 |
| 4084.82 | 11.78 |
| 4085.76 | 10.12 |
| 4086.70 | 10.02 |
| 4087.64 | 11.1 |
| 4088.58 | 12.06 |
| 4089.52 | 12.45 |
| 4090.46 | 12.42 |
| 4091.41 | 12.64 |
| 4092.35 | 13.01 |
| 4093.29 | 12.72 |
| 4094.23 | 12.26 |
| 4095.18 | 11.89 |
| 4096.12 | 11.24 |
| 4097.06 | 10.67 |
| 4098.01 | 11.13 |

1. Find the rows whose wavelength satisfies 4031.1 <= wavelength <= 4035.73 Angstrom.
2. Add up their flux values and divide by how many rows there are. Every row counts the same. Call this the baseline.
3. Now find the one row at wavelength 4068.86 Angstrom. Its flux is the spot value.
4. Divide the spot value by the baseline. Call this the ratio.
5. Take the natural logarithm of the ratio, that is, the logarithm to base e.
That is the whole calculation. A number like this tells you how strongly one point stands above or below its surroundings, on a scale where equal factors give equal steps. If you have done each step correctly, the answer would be -0.12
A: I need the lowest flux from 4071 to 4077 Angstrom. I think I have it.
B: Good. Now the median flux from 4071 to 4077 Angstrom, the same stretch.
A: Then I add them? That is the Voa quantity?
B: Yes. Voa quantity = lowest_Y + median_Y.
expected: 20.0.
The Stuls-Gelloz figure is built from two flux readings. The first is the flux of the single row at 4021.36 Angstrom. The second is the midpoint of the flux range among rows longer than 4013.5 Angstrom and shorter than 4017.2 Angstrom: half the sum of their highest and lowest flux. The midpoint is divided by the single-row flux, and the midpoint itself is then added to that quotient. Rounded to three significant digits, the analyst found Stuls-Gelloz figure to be 11.9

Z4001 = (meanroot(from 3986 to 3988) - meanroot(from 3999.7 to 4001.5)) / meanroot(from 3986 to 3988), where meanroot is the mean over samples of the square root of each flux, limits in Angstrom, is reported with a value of 0.15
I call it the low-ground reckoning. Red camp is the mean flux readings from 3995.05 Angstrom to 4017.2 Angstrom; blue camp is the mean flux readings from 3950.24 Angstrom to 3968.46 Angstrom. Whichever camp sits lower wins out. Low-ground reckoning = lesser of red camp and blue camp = 12.0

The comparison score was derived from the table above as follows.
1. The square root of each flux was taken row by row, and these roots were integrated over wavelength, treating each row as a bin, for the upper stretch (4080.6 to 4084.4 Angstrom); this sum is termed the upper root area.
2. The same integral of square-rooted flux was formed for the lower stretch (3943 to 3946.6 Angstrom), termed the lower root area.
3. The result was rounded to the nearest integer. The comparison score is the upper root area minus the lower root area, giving 1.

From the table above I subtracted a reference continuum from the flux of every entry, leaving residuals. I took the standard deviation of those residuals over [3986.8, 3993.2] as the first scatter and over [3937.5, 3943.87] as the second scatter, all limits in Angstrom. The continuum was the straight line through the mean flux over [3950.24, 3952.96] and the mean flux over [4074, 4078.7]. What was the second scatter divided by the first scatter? 1.1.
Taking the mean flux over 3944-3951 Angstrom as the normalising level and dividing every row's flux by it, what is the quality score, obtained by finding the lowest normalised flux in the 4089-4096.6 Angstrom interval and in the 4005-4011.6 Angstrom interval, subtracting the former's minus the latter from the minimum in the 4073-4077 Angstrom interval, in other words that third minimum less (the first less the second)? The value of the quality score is 0.66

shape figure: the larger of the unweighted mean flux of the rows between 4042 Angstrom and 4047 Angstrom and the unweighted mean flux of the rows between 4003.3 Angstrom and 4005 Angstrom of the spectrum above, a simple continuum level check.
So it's 13.7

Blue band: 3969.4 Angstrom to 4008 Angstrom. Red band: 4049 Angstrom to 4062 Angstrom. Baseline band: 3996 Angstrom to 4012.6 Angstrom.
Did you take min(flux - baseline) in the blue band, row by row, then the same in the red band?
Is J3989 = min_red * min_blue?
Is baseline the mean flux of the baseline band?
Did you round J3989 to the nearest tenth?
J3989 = 6.0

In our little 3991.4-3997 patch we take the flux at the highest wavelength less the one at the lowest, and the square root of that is 1.17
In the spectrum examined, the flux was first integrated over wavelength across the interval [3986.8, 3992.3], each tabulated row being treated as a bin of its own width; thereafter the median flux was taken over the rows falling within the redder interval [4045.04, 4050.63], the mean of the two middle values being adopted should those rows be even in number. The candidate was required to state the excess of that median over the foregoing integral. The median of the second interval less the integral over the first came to -65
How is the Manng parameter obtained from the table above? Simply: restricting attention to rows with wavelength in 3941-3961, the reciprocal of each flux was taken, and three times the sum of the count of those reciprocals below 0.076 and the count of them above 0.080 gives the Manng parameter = 63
